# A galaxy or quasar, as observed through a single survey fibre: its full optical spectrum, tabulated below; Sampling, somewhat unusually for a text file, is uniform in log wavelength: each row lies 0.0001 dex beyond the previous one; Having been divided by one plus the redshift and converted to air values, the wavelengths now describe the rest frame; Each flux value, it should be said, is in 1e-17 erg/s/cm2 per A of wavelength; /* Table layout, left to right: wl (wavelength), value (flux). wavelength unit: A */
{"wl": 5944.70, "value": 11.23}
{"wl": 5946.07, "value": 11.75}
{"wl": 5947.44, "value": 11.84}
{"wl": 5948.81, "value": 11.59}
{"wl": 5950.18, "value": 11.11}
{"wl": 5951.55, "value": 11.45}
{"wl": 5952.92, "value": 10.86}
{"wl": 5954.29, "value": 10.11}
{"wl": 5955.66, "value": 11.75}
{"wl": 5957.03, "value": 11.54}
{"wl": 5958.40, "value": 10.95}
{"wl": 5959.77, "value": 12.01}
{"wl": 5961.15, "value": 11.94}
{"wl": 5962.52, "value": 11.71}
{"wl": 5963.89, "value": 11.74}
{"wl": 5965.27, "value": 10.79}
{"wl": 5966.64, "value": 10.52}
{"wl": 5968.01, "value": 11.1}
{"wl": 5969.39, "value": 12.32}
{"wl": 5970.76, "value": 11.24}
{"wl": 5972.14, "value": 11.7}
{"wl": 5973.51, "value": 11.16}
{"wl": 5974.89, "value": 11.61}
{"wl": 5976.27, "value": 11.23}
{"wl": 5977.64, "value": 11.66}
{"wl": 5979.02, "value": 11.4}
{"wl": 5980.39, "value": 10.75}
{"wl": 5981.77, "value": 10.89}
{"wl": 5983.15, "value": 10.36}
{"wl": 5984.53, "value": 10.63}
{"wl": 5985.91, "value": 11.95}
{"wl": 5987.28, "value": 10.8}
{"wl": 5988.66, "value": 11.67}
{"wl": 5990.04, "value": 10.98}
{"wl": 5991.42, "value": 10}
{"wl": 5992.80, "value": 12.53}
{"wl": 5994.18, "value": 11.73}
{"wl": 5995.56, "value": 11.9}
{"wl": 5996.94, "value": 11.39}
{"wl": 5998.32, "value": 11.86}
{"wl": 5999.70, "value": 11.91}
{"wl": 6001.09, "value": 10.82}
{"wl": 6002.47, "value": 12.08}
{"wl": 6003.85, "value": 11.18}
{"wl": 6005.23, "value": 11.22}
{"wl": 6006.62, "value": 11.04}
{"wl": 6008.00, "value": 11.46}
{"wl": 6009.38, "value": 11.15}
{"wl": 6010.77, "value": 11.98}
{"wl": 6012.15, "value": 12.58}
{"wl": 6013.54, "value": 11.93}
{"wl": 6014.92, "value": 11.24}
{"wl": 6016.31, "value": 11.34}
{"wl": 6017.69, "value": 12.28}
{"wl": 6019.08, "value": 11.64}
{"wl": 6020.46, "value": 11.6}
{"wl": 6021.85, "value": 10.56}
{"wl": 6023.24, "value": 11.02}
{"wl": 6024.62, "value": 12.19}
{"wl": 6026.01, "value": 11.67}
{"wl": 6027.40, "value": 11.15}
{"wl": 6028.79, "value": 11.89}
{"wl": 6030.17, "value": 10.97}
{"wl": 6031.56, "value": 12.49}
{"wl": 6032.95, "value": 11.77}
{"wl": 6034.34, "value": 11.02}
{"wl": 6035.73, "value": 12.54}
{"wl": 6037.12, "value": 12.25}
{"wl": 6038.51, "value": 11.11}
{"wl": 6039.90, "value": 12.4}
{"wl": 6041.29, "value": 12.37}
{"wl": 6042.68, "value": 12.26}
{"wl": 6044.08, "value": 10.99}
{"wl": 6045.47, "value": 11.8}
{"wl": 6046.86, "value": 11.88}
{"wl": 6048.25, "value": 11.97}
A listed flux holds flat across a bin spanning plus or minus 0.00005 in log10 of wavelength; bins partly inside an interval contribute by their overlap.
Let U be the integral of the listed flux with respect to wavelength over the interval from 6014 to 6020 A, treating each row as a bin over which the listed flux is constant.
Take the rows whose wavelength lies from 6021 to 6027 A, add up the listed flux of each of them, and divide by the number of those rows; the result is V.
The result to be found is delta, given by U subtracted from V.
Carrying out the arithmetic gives -59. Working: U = 69.9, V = 11.4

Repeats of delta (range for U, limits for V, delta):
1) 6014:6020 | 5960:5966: -58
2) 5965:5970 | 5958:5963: -44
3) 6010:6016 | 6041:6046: -59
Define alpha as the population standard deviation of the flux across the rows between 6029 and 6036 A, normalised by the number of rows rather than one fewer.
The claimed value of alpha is 0.68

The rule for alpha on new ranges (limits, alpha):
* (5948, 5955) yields 0.52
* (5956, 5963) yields 0.38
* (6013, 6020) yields 0.38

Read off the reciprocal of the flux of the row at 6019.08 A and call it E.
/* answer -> 0.086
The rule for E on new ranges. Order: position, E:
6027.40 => 0.090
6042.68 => 0.082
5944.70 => 0.089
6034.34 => 0.091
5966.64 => 0.095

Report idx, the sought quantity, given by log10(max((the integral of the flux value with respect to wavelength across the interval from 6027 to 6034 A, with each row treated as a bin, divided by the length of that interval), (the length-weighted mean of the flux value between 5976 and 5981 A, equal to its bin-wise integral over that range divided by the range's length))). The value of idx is 1.07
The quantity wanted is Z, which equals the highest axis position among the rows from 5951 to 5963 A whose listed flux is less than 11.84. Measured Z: 5962.52 A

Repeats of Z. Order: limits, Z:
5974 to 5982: 5981.77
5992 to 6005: 6003.85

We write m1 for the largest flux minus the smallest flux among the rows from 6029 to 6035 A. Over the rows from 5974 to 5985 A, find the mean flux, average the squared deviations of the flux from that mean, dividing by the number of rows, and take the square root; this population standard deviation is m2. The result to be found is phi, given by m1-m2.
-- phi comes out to 1.07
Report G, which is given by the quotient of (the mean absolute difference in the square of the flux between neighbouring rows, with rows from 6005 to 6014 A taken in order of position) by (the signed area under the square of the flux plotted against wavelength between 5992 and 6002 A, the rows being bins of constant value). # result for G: 0.009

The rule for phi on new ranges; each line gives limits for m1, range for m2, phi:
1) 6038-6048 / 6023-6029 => 0.97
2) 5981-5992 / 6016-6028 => 1.43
